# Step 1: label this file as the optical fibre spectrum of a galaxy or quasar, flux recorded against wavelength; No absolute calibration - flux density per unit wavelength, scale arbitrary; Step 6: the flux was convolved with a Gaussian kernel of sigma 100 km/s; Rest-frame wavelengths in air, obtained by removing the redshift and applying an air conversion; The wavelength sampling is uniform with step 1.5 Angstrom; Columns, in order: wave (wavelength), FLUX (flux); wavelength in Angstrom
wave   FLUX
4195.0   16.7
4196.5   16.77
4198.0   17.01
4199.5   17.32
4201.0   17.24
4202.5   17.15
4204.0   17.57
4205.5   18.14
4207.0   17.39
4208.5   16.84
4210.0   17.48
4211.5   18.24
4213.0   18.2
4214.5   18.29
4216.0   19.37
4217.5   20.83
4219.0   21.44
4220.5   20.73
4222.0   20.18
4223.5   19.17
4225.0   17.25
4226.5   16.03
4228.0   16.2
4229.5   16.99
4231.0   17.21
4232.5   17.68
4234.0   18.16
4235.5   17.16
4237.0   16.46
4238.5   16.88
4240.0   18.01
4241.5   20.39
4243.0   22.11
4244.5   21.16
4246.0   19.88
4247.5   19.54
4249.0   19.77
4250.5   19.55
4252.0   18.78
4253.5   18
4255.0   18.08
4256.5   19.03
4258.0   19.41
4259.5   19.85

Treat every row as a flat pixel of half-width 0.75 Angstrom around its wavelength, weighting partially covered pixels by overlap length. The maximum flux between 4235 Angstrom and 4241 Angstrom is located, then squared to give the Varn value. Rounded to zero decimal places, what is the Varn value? 324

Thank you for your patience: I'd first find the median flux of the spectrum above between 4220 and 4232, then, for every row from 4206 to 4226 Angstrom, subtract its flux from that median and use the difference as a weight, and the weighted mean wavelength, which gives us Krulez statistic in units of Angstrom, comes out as 4218.7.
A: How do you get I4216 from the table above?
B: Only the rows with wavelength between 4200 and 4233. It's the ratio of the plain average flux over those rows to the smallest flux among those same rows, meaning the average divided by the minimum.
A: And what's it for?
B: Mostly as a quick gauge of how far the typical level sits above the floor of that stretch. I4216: 1.13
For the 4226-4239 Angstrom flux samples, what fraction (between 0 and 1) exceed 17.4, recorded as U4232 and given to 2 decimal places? 0.22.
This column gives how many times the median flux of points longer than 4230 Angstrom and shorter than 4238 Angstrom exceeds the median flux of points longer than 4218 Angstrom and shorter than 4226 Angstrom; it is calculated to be 0.85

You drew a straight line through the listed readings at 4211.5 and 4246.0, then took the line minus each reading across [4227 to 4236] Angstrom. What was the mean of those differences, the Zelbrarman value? 2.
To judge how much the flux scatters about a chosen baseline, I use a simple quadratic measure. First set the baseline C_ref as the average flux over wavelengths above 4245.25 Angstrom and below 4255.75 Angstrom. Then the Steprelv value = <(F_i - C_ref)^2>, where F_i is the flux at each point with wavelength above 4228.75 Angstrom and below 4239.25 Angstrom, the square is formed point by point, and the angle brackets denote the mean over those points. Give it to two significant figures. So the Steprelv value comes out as 3.7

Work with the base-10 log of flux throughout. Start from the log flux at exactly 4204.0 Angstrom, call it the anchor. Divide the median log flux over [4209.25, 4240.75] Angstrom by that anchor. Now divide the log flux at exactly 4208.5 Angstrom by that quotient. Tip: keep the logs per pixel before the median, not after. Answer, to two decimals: 1.22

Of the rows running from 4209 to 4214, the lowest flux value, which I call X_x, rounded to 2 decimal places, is 17.48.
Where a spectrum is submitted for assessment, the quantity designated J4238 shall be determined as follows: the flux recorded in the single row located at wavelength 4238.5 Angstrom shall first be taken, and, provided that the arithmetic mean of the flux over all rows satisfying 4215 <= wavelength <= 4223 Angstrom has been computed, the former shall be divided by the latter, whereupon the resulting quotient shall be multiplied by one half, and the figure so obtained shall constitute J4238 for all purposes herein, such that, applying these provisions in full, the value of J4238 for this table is 0.41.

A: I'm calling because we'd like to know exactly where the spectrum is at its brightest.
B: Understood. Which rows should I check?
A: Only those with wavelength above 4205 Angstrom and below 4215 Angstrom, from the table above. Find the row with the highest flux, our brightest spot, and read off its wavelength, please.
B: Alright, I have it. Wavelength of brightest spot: 4214.5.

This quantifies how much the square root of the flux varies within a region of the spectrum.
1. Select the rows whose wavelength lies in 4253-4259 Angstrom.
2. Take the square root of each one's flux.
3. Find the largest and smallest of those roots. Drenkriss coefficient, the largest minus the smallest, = 0.16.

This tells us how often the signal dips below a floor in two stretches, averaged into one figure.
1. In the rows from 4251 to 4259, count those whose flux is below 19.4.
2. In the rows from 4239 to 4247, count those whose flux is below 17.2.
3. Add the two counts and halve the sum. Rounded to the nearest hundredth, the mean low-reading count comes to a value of 2.00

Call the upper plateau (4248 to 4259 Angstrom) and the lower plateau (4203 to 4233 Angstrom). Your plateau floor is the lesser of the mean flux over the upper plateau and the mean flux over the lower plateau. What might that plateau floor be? 18.3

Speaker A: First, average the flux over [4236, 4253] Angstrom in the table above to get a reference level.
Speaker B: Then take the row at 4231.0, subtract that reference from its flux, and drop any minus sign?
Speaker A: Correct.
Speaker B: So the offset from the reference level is 2.1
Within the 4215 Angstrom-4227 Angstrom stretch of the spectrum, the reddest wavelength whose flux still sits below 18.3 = 4226.5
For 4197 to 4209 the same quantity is 4208.5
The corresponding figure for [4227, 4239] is 4238.5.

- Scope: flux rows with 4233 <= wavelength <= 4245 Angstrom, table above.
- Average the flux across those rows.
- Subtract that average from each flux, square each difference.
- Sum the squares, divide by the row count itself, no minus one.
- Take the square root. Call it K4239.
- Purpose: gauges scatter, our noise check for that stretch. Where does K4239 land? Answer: 2.0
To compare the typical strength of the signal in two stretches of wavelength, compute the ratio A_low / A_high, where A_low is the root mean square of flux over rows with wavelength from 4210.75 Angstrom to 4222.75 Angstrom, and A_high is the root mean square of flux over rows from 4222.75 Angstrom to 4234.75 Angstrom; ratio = 1.13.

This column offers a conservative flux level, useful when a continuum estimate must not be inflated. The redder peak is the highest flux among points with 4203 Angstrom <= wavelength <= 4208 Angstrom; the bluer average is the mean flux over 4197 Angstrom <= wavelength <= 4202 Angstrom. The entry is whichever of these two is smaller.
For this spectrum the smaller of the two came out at 17.2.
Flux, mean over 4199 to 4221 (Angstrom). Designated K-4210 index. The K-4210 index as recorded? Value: 18.4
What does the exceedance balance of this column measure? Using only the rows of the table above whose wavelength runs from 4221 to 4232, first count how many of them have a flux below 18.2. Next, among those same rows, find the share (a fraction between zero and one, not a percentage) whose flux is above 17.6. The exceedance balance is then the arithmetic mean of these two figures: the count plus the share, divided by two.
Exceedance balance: 2.6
